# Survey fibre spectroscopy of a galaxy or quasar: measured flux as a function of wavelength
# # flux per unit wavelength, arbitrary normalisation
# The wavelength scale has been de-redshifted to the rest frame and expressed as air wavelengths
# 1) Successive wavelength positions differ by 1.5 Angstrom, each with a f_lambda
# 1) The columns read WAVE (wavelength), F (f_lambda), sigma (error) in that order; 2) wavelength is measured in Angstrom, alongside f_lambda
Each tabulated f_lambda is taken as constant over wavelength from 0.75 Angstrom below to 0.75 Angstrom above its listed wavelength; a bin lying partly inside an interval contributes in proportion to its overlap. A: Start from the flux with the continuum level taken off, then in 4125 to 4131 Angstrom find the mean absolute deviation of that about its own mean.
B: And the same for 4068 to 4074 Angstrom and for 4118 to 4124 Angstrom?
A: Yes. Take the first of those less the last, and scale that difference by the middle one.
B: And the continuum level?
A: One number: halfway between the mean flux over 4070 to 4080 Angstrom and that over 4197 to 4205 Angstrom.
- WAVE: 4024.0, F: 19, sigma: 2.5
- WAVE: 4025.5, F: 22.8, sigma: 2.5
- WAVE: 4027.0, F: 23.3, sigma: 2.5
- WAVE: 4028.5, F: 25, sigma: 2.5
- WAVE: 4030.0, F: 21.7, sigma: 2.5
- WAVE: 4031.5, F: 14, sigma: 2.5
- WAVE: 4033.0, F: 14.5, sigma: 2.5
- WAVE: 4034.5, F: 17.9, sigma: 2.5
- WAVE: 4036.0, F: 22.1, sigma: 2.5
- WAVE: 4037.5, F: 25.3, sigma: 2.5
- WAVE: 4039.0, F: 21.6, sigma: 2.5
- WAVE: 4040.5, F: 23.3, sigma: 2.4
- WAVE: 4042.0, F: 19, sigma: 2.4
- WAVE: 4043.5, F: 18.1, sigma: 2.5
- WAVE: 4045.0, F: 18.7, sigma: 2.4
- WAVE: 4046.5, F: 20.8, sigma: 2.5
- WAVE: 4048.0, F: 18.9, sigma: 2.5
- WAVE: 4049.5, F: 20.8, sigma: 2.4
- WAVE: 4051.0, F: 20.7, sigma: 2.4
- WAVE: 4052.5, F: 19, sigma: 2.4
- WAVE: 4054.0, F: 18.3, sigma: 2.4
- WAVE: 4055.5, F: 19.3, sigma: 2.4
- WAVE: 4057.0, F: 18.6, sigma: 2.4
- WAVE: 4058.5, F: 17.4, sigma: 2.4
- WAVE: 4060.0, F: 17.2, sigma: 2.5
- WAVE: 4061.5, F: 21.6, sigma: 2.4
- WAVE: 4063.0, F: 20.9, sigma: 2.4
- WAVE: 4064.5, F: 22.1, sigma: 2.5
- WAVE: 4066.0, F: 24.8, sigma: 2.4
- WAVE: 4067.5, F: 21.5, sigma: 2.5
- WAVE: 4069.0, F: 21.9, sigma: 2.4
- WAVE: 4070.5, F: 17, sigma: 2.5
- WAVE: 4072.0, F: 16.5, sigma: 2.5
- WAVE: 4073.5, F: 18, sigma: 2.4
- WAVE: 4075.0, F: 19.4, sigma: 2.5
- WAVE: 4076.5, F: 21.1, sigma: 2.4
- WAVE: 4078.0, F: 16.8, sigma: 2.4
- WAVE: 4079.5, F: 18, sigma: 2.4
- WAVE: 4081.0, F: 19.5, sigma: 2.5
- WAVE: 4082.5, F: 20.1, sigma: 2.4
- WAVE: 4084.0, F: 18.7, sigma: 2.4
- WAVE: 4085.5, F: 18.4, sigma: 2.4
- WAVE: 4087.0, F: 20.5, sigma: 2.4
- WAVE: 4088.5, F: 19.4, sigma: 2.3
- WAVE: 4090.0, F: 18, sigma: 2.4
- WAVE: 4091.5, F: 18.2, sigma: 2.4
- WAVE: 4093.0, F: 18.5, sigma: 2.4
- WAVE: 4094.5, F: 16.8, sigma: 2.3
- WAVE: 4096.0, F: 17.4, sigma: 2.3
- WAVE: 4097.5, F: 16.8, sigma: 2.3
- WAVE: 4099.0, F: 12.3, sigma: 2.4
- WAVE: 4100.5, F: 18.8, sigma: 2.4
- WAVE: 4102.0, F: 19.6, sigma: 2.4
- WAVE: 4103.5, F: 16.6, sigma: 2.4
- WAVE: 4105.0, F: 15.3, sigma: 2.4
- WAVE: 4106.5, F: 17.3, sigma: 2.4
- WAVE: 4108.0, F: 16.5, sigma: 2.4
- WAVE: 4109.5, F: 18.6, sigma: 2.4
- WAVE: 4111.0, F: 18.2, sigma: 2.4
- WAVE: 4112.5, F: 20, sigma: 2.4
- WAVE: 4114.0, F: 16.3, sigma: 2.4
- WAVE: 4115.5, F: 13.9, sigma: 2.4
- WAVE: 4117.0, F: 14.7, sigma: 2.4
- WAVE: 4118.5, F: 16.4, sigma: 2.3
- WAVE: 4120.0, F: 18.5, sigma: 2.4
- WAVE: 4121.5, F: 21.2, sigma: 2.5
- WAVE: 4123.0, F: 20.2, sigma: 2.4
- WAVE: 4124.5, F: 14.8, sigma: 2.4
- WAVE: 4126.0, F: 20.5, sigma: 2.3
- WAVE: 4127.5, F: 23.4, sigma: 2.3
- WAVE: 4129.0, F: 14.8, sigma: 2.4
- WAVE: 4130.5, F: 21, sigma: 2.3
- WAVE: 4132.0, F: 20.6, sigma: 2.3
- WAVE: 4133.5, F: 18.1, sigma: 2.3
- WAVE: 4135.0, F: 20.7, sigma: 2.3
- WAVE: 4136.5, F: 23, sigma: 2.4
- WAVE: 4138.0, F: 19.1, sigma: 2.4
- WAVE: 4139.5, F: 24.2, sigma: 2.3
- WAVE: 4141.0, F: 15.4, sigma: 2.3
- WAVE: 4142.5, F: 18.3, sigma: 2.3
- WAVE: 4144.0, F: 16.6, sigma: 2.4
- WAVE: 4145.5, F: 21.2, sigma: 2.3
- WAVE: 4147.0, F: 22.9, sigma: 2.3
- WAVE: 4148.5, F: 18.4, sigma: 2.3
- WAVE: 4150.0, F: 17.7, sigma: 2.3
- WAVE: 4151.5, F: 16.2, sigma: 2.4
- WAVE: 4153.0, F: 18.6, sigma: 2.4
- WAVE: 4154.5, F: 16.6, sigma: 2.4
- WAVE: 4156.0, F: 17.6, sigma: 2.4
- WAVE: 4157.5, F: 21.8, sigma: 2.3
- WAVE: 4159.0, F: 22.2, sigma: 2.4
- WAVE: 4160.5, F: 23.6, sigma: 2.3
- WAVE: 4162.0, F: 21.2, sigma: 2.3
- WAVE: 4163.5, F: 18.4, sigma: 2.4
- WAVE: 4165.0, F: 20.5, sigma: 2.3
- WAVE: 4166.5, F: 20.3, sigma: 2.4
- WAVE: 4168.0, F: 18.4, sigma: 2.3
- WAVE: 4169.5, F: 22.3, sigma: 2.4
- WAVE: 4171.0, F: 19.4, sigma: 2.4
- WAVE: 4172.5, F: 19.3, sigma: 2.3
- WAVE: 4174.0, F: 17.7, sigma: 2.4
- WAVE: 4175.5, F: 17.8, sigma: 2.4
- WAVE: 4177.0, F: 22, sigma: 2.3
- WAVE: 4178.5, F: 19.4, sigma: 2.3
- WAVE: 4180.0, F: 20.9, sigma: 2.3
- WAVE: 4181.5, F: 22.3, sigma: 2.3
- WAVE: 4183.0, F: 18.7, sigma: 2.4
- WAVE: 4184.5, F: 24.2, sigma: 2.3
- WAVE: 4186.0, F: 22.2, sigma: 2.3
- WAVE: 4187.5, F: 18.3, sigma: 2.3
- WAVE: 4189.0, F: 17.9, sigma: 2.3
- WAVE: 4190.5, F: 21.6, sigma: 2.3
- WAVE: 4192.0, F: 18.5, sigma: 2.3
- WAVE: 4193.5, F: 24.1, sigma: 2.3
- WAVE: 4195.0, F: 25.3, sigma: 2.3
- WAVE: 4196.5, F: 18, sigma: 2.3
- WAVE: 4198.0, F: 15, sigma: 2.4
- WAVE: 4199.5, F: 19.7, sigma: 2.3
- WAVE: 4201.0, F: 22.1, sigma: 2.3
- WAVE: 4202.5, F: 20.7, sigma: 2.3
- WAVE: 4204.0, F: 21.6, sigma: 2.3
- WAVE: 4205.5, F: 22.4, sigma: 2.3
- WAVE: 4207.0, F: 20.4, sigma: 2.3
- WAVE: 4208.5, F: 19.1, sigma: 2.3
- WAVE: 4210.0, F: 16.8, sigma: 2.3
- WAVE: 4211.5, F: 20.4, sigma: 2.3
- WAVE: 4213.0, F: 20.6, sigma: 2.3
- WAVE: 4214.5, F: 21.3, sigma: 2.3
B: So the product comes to 1.7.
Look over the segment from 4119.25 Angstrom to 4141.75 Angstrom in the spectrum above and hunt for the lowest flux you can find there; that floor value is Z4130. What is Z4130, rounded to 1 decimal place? 14.8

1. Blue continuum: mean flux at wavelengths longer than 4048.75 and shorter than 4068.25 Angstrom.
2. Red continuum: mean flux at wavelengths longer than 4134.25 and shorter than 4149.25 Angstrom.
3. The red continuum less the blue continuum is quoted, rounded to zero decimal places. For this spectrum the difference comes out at 0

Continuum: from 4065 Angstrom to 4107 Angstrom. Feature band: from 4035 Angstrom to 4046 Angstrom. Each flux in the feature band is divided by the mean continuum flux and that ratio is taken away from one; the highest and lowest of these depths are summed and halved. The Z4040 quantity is -0.17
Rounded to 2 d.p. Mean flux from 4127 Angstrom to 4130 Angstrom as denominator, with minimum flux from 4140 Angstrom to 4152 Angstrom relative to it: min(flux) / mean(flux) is 0.81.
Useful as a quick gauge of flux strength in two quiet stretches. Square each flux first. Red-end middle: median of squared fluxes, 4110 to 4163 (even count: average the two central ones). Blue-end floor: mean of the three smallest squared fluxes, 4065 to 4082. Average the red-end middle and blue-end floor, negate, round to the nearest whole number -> -314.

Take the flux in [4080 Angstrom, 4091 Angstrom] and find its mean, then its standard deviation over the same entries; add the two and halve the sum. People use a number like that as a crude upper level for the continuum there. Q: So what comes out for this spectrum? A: 10.0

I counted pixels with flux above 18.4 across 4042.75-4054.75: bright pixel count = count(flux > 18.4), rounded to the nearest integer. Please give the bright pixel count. 6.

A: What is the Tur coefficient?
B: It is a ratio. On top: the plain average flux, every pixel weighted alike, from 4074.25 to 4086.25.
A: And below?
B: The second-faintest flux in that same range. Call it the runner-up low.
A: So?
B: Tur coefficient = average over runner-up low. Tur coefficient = 1.06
